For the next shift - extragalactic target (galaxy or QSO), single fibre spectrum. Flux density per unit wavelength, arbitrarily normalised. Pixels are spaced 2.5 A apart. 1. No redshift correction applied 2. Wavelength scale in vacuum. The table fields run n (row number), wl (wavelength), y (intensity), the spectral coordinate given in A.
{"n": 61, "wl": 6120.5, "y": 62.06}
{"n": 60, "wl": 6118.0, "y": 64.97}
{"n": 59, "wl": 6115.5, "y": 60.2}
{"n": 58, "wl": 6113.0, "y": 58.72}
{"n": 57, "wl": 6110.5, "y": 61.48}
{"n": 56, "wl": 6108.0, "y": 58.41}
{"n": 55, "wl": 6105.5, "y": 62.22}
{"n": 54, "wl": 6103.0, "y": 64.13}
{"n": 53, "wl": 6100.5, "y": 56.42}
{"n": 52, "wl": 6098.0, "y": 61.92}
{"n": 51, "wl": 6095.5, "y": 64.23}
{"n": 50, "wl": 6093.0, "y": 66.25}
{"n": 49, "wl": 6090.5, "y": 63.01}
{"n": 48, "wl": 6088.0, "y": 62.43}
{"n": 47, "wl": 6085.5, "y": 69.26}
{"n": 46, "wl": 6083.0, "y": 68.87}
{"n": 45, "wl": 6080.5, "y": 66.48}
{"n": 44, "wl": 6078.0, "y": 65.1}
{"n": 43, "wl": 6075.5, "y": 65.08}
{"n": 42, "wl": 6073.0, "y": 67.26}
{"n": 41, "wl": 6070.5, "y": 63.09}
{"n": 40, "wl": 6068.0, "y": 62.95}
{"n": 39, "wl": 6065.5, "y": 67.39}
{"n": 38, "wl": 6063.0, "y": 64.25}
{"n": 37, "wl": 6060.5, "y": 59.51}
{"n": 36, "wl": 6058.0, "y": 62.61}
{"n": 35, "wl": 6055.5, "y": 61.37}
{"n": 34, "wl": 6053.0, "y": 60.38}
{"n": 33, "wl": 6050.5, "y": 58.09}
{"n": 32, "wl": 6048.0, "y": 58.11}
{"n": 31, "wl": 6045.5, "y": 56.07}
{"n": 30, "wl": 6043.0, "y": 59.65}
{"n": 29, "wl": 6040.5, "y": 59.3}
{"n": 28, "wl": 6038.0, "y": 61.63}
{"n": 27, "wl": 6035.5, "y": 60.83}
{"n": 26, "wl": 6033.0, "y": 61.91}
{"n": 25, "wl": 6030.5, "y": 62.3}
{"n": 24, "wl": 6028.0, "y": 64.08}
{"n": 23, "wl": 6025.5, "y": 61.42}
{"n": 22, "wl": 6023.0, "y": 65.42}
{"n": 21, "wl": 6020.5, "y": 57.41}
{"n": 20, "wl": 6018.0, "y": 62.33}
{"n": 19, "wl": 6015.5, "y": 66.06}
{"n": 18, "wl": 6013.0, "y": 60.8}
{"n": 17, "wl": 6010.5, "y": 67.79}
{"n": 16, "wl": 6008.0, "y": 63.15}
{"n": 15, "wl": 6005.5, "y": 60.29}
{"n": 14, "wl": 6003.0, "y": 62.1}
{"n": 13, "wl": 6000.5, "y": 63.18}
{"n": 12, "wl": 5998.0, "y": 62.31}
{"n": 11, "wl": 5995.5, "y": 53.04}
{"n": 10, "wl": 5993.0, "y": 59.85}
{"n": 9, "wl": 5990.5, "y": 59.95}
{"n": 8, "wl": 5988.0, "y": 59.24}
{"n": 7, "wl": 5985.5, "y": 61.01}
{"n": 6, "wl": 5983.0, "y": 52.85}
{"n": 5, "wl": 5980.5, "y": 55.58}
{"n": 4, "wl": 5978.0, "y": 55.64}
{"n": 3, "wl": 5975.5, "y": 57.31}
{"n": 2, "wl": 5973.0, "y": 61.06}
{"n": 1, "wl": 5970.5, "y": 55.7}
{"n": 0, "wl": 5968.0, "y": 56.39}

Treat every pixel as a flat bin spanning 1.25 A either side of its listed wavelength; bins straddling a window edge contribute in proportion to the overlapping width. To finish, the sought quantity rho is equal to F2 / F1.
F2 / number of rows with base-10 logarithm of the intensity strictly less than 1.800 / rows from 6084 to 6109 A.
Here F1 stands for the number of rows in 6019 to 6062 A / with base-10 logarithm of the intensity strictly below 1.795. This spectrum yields 0.43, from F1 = 14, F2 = 6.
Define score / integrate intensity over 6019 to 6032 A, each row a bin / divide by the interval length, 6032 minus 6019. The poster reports 62.1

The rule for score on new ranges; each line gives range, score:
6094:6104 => 61.7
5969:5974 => 58.1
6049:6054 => 59.1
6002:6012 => 63.3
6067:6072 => 63.2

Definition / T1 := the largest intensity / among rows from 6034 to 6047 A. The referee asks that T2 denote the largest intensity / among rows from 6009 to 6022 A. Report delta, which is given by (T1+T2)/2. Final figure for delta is 64.7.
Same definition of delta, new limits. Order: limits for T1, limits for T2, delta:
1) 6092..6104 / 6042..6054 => 63.3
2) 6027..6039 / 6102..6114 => 64.1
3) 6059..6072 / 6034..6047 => 64.5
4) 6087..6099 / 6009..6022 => 67.0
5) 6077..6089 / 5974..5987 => 65.1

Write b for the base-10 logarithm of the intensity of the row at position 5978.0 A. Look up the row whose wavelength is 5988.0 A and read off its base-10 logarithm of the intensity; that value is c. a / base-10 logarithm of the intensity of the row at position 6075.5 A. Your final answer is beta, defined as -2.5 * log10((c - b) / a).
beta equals 4.6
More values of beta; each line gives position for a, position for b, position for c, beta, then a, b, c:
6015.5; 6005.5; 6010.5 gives 3.9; 1.82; 1.78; 1.831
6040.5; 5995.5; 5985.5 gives 3.7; 1.77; 1.72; 1.785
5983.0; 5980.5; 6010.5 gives 3.3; 1.72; 1.74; 1.831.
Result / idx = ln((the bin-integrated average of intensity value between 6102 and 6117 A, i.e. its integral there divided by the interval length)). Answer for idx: 4.11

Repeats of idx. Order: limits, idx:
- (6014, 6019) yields 4.16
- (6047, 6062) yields 4.10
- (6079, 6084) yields 4.21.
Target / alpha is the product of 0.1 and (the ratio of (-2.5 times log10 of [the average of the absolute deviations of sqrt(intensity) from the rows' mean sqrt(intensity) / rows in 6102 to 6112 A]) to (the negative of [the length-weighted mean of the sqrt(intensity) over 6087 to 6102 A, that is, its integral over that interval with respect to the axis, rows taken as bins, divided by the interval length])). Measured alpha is -0.031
